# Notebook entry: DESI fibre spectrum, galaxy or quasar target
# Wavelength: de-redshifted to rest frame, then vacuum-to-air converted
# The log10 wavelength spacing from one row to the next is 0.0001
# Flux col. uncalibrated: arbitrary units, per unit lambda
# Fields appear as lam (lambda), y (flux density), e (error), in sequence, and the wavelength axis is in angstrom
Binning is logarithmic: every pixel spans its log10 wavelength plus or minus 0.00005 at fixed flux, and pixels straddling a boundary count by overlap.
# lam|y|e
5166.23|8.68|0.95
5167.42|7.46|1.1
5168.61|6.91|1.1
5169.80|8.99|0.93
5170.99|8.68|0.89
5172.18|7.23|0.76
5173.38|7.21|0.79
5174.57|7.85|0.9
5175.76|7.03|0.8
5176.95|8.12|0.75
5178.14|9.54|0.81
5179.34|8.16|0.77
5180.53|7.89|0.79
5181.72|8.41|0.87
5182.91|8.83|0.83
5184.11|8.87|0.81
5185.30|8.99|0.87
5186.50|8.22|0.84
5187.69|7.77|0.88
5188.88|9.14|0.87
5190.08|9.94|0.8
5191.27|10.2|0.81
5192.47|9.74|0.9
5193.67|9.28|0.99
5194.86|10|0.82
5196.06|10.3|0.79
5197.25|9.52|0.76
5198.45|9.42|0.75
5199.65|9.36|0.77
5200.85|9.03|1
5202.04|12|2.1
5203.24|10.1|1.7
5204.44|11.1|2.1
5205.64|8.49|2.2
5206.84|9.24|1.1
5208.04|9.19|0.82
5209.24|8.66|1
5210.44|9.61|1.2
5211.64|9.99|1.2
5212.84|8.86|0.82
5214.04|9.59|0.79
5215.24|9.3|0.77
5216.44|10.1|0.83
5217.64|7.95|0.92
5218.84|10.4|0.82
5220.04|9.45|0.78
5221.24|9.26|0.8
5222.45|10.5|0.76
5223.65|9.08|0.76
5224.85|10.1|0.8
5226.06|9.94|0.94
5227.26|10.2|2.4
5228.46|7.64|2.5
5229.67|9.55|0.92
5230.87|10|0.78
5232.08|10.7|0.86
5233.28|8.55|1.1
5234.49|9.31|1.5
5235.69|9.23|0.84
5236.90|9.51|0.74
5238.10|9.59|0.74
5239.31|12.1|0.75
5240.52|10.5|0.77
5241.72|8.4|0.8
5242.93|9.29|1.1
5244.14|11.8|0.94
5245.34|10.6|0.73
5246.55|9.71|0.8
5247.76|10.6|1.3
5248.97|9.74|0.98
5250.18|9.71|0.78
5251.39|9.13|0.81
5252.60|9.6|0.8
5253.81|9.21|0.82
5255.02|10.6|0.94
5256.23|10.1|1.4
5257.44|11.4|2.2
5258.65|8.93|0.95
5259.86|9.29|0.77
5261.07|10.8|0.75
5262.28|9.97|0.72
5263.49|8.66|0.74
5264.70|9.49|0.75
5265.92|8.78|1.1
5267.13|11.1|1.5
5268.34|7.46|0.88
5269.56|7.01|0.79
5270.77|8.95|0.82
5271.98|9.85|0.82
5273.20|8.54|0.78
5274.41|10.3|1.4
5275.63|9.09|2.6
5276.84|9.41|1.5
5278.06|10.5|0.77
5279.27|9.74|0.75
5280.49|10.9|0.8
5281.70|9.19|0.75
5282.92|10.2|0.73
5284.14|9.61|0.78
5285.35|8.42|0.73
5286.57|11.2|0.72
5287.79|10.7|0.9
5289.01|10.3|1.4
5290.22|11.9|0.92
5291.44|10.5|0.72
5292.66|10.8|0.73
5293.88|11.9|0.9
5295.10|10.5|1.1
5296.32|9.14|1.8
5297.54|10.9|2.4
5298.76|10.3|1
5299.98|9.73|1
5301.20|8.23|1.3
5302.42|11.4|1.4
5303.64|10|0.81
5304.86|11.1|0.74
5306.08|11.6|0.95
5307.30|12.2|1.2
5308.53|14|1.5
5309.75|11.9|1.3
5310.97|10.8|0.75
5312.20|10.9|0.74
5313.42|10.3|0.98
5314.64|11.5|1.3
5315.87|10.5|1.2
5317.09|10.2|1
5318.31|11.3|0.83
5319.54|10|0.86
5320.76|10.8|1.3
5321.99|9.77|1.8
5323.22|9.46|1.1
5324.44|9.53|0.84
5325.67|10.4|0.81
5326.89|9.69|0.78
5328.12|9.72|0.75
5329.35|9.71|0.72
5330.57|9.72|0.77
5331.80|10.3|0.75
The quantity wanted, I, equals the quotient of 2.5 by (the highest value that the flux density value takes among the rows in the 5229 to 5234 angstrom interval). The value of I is 0.234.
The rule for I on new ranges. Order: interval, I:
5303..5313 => 0.179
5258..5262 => 0.231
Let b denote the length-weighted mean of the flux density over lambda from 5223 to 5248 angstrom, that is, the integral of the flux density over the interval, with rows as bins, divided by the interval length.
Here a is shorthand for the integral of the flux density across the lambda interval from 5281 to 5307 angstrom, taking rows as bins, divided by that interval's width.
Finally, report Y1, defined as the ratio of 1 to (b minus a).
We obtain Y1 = -2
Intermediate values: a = 10.4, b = 9.8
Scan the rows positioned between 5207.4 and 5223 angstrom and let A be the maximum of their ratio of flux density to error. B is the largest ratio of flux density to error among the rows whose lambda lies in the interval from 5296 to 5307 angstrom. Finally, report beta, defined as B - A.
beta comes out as 1.2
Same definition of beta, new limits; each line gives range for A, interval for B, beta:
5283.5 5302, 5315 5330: -1.9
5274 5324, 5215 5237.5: -1.7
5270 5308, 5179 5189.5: -4.6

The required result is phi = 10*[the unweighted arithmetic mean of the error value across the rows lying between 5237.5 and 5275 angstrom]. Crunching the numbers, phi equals 9.5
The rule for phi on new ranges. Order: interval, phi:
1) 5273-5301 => 10.9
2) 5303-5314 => 10.0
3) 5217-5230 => 11.3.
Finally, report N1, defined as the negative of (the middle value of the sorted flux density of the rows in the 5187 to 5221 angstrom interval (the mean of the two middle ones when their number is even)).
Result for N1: -9.5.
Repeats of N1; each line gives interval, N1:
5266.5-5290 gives -9.7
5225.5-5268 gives -9.7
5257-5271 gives -9.1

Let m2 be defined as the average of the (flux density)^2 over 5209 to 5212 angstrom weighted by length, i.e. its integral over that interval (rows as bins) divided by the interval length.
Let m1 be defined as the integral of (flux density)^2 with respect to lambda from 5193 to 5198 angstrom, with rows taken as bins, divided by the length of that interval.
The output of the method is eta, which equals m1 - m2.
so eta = 6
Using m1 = 96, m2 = 90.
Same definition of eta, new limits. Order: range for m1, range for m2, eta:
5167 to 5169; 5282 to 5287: -45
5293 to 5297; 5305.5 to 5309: -46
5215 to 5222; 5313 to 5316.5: -27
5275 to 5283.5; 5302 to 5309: -40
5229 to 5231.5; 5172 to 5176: 40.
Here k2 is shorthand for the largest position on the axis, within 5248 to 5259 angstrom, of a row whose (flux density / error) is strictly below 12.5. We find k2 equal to 5258.65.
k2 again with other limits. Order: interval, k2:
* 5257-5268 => 5267.13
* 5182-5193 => 5192.47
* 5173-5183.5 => 5182.91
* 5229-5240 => 5235.69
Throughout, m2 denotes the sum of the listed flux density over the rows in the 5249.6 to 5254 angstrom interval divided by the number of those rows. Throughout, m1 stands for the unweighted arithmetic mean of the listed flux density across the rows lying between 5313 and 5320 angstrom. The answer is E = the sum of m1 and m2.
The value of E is 20.0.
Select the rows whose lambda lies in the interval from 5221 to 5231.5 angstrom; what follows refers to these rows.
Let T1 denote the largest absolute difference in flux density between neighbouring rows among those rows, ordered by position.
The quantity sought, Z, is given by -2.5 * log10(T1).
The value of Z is -1.02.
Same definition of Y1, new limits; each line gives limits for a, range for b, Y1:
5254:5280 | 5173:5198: -1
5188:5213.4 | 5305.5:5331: 1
